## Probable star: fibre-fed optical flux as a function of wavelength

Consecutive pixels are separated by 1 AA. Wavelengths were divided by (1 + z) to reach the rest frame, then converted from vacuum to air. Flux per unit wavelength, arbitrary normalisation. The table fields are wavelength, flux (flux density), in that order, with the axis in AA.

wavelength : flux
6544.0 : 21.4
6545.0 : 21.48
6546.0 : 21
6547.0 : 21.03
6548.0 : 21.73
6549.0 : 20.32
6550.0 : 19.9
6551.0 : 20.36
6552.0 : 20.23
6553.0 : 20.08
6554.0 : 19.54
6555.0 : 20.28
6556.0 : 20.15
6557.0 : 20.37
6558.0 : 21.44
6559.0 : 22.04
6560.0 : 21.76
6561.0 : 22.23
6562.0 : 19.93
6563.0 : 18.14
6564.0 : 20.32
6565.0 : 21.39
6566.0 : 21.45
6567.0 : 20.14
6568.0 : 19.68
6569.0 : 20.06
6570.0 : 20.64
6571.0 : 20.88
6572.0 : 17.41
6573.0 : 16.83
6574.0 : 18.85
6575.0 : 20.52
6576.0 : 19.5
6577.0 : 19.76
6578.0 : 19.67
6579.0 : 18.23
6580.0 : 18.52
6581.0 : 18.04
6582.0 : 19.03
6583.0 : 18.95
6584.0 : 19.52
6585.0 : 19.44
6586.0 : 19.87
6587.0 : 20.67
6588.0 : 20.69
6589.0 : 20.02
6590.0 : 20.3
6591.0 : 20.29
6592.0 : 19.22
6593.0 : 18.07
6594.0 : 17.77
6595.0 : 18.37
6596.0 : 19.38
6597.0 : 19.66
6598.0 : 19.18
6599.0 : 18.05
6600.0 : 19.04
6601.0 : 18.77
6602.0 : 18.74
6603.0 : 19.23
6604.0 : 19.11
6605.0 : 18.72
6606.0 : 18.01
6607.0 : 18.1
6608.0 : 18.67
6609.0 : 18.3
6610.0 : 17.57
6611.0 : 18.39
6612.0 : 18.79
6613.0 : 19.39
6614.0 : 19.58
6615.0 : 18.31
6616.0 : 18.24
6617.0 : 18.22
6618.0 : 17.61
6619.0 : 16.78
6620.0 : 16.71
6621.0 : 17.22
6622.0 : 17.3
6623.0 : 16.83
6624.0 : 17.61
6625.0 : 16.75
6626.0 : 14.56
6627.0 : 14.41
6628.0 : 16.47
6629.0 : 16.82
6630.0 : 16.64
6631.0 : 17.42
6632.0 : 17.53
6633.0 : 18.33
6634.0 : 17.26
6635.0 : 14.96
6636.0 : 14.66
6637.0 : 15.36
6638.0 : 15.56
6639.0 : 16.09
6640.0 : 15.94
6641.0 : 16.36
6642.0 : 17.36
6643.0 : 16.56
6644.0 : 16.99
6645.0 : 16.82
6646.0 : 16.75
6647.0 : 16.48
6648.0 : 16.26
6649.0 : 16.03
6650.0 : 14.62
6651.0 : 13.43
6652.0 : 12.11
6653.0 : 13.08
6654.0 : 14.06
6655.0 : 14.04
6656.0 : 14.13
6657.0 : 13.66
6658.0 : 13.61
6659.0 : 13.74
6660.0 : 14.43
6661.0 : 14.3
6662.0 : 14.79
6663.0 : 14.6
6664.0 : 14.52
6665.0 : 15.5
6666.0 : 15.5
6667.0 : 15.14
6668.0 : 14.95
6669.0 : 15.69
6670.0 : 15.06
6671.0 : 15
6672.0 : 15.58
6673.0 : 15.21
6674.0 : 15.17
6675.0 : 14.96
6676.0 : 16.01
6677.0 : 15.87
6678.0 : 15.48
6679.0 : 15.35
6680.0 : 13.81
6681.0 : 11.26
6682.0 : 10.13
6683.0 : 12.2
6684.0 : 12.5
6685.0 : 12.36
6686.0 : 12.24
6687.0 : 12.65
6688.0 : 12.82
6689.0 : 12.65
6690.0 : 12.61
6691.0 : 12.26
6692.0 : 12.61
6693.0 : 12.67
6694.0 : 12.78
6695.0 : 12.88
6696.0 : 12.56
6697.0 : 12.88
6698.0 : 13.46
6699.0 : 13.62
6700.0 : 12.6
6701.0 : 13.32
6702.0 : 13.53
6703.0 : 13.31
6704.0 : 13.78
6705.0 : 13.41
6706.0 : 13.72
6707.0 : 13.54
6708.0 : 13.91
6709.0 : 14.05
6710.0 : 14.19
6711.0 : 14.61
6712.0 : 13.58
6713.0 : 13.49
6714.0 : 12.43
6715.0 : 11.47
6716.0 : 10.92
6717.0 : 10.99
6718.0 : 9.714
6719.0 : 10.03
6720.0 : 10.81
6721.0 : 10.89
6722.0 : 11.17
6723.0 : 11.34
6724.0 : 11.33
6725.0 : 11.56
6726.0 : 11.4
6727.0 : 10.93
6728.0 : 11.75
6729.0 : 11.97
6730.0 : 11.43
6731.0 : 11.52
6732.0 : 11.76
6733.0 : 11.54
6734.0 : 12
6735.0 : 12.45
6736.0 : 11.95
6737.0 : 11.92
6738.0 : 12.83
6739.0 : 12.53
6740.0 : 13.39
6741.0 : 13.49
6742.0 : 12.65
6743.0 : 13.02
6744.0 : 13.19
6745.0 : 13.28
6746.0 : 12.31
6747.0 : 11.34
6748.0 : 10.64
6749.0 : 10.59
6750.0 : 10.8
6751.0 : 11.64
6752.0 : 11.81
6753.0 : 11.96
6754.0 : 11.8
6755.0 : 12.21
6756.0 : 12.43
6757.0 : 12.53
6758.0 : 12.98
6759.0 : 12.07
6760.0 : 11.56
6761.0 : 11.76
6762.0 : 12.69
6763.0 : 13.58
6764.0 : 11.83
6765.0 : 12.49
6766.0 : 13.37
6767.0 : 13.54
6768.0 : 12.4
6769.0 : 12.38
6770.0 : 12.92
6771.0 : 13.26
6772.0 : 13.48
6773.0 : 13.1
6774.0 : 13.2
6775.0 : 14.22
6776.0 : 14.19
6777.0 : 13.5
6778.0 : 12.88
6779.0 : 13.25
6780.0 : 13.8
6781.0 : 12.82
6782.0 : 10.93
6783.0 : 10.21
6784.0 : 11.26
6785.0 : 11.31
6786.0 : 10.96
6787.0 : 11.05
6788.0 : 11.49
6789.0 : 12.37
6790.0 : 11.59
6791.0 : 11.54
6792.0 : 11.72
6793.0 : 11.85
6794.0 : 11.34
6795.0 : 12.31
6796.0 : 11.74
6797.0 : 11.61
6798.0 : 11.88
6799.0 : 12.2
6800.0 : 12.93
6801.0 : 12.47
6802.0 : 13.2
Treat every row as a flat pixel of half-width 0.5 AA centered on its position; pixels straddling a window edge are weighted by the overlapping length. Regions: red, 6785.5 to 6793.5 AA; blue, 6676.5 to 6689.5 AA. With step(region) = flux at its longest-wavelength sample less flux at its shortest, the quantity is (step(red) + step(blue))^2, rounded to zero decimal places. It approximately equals 5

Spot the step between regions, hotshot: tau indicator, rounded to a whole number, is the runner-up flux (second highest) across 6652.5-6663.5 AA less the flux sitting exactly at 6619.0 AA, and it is -2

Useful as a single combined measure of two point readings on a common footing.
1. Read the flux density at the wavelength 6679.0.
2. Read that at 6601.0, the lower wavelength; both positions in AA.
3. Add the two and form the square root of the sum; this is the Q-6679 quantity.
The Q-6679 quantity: 5.84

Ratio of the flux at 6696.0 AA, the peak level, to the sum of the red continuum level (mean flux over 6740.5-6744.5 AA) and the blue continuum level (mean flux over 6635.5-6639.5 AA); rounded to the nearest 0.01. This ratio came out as 0.44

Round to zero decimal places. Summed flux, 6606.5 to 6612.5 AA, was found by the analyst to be 110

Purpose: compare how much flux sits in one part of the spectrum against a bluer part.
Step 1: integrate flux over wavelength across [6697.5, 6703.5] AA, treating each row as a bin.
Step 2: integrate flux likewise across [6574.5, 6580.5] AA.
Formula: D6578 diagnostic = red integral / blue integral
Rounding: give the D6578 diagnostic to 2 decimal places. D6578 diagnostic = 0.69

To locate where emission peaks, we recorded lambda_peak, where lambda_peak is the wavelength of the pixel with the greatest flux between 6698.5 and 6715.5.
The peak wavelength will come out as 6711.0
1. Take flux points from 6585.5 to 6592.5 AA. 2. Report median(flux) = 20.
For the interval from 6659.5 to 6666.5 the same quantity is 15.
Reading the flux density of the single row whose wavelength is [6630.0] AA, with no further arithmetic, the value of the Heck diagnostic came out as 16.64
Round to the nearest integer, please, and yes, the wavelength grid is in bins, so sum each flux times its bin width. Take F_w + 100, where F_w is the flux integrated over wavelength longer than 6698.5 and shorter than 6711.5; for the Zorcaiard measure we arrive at 278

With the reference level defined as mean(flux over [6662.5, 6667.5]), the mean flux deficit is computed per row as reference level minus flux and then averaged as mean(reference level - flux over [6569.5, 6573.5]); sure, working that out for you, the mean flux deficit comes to -4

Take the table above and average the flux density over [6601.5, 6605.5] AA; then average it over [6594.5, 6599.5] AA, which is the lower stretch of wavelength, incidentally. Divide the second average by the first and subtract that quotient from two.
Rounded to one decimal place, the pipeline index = 1.0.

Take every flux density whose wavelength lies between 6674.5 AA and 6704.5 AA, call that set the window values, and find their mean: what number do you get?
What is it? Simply 13.2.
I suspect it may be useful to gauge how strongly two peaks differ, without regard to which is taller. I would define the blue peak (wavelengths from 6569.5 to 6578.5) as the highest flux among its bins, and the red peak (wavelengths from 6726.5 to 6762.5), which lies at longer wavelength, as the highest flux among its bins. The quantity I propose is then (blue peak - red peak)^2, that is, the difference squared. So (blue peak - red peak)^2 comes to 55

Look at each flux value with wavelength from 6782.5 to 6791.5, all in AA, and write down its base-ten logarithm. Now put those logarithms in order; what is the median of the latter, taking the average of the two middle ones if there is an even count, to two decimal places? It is 1.05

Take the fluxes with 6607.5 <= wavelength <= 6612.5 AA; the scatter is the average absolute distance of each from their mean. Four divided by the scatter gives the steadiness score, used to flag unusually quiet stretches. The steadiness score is 12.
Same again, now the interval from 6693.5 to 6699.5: 12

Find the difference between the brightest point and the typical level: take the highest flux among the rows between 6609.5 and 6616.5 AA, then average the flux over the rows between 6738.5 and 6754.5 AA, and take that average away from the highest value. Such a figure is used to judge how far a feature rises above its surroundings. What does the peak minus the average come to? 7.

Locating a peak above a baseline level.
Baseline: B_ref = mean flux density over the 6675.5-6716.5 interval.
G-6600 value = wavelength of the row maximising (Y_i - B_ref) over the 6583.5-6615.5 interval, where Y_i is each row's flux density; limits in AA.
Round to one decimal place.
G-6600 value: 6588.0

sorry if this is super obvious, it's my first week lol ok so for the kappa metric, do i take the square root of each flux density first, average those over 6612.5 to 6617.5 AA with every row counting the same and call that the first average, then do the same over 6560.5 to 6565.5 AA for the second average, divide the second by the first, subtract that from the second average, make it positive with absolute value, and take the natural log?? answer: 1.24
